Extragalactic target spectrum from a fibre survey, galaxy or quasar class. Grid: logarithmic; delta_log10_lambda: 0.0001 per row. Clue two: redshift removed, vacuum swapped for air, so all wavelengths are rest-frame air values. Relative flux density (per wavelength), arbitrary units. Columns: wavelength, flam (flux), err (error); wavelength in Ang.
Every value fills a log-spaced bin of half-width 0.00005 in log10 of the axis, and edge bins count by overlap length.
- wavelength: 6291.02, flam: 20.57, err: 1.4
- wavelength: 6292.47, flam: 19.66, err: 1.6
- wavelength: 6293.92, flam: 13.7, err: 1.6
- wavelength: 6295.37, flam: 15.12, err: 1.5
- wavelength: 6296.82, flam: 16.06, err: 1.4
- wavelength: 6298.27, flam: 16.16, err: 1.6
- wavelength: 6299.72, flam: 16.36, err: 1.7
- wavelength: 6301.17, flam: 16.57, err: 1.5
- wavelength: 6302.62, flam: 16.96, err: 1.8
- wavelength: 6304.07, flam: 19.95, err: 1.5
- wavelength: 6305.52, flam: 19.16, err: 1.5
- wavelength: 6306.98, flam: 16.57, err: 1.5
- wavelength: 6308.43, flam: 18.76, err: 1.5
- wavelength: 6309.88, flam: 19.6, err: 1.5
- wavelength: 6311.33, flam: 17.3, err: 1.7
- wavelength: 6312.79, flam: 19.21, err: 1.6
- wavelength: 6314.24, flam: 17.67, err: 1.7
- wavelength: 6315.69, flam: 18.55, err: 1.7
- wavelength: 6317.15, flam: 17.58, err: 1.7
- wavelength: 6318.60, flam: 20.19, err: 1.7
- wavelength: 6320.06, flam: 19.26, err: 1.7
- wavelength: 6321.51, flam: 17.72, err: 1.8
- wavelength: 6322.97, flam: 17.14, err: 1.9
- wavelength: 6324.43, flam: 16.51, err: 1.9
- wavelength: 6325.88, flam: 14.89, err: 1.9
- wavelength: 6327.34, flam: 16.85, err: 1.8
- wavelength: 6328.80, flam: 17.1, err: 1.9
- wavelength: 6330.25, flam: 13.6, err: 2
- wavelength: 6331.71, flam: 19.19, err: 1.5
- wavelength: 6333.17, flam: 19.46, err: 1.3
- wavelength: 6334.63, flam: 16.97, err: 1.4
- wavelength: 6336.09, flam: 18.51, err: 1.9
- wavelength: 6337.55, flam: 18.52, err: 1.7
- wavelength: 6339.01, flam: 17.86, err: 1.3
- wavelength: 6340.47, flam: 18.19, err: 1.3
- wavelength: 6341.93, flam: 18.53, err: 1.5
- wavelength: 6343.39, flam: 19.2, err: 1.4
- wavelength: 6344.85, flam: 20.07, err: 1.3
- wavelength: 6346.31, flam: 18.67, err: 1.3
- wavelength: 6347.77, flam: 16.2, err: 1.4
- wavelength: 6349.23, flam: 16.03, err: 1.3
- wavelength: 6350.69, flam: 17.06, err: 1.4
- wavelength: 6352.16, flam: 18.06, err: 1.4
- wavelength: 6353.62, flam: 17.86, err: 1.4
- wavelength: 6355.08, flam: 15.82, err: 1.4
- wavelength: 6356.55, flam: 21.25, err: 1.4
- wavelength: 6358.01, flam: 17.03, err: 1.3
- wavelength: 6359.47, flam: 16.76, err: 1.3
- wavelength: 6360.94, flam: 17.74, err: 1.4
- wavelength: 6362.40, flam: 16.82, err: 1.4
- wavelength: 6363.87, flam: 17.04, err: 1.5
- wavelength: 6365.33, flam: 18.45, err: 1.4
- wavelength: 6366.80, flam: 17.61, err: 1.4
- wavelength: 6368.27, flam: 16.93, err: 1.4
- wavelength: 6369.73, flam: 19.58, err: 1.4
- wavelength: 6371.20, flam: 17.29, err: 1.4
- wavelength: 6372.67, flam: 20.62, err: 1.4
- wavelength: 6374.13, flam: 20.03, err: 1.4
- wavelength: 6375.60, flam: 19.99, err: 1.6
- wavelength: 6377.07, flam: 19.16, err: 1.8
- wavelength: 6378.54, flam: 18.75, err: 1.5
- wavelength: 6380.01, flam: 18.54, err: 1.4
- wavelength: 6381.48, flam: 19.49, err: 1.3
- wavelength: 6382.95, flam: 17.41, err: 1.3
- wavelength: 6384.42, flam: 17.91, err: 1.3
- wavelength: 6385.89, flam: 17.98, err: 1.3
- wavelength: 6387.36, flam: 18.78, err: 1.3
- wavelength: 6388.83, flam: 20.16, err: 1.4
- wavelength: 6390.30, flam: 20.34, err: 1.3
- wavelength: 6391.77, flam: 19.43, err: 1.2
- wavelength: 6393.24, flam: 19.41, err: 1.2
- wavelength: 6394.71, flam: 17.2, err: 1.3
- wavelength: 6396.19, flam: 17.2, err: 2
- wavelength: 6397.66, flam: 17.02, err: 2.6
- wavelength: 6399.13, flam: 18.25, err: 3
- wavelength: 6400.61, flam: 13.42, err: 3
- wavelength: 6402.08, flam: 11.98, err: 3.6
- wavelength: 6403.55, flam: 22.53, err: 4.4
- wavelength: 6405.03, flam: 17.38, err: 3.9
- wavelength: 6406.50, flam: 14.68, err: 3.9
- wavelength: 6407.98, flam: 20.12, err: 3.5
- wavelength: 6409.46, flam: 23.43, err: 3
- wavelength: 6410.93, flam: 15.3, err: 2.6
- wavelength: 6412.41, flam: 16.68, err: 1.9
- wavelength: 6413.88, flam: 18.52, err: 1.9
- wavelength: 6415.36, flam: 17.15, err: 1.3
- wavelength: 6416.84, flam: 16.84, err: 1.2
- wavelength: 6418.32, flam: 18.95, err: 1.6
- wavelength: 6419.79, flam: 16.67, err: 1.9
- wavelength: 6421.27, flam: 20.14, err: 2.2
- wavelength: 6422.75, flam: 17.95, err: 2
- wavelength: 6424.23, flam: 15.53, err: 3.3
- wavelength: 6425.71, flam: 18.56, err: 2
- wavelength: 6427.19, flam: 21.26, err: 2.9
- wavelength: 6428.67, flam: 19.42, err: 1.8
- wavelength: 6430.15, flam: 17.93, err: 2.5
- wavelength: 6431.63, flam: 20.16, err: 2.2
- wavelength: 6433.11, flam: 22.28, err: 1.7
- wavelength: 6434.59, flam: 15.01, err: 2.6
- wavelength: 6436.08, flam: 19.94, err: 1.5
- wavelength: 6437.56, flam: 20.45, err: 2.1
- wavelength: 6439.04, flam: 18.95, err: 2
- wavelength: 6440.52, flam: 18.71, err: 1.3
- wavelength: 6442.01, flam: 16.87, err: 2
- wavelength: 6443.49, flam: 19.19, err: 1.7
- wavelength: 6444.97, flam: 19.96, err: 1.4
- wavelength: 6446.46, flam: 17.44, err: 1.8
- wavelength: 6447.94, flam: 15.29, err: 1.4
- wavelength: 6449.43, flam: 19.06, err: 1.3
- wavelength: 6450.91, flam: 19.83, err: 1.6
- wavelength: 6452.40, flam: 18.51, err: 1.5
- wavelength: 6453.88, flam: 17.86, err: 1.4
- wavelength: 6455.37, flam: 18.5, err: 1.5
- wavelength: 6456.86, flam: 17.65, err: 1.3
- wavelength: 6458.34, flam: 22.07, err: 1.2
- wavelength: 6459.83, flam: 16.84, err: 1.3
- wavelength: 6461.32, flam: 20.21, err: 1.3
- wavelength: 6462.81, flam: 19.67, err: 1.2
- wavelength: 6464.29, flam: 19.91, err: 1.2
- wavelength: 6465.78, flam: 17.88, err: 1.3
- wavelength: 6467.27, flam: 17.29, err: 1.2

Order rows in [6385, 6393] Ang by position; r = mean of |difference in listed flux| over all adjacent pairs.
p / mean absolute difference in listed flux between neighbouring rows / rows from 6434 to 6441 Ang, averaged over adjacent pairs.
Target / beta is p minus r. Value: 1.0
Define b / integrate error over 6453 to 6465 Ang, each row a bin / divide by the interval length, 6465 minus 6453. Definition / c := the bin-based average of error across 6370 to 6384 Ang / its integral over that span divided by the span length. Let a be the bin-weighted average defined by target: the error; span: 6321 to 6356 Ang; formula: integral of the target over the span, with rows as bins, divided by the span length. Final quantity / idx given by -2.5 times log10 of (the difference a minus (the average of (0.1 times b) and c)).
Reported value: 0.3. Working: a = 1.56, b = 1.3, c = 1.45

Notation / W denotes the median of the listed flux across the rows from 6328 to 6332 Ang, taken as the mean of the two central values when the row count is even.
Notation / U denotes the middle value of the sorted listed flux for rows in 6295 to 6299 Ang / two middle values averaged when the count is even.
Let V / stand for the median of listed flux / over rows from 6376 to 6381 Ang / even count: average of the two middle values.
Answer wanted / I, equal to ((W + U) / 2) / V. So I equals 0.88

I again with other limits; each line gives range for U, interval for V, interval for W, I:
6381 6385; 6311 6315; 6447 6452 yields 1.05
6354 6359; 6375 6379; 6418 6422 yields 0.94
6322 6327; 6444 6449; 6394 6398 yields 0.97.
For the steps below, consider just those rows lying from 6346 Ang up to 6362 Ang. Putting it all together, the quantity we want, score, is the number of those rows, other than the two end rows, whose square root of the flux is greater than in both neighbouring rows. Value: 2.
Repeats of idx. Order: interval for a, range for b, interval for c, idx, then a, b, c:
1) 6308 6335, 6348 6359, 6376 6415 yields 0.7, 1.70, 1.4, 2.18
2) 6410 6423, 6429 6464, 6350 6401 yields 0.0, 1.86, 1.6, 1.52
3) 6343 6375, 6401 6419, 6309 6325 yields 1.0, 1.38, 2.7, 1.71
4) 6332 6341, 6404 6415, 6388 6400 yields 0.8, 1.49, 2.9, 1.76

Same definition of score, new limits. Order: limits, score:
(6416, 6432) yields 3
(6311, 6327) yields 3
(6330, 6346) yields 2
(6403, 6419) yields 2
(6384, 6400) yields 1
